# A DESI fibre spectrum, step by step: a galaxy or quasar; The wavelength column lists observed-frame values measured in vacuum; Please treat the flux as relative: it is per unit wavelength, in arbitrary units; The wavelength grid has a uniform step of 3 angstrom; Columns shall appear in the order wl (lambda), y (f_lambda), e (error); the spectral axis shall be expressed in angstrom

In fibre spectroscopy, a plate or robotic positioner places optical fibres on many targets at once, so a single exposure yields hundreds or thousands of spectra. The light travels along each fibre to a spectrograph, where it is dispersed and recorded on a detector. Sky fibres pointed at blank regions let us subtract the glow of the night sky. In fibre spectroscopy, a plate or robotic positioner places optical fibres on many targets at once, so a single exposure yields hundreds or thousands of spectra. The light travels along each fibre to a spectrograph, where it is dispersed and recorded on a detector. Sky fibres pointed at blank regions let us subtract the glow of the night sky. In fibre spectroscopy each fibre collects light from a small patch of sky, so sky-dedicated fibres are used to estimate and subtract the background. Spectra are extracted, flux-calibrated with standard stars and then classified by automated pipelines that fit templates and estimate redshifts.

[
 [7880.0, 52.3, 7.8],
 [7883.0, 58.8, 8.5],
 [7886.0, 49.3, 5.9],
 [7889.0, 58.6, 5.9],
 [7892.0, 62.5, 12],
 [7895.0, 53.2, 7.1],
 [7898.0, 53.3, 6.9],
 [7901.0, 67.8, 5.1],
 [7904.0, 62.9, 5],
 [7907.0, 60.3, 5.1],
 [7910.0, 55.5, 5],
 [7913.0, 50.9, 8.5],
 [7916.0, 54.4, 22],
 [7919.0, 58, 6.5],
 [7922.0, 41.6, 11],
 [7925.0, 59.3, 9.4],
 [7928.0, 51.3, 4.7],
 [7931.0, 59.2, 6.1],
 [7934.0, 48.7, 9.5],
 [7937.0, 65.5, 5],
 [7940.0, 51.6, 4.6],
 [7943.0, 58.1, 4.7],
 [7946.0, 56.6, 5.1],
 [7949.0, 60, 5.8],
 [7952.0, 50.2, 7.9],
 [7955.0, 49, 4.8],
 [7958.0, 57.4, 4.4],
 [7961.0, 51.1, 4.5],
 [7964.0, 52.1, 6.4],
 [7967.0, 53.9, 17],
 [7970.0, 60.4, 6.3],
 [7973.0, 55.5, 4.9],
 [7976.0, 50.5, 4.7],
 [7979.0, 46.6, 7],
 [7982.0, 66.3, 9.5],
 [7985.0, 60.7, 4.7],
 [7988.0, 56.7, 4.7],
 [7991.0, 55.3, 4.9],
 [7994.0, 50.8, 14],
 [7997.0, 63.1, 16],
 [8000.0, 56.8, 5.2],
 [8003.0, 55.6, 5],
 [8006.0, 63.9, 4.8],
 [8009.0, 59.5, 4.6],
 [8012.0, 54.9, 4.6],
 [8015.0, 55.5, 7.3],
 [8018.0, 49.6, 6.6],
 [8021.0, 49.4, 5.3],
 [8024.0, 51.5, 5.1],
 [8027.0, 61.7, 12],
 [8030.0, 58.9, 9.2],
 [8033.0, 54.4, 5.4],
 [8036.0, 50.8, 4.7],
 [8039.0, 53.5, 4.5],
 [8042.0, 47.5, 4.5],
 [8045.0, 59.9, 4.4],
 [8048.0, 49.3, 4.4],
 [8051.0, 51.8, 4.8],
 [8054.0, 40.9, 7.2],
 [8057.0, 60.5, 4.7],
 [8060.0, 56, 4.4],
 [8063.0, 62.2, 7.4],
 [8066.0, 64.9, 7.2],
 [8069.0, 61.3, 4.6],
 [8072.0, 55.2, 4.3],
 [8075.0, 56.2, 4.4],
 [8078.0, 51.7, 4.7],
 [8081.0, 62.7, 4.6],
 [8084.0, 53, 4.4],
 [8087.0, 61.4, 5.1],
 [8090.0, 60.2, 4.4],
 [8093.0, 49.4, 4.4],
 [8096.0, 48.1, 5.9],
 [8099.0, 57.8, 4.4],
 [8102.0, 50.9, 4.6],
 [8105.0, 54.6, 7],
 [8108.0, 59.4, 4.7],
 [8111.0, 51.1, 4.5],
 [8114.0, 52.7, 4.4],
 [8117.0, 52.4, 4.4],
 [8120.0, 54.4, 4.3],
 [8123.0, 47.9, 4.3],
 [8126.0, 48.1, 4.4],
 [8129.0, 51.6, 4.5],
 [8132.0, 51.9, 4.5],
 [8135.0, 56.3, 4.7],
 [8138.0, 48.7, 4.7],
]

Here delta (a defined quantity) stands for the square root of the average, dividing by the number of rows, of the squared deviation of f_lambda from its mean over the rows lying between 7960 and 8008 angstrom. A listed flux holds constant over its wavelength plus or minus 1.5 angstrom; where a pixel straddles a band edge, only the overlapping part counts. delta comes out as 5.3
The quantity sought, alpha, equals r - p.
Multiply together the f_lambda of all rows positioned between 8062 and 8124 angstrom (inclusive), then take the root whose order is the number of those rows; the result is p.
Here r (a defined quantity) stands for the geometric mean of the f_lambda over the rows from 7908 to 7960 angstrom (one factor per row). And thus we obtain -1.1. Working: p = 55.4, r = 54.3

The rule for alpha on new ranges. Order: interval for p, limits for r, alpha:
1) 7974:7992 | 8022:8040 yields -0.7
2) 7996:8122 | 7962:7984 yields -0.4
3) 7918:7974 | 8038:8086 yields 0.6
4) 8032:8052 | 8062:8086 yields 5.9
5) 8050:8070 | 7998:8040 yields -1.0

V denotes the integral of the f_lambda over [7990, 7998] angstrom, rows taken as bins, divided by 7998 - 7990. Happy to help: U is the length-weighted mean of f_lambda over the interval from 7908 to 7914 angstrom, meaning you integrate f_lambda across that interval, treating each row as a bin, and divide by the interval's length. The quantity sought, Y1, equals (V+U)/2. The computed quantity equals 55.0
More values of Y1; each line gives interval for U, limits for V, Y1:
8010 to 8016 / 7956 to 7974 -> 55.2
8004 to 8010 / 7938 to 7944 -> 58.4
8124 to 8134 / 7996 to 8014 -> 54.7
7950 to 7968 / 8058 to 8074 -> 56.1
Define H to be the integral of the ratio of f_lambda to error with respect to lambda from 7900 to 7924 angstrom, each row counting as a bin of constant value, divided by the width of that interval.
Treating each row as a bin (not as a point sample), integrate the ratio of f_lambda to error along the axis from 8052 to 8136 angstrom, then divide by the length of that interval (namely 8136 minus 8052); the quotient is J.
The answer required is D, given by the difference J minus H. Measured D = 2.8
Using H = 8.6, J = 11.4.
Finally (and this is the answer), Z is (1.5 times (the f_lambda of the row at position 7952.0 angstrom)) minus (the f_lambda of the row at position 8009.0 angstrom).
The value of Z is 16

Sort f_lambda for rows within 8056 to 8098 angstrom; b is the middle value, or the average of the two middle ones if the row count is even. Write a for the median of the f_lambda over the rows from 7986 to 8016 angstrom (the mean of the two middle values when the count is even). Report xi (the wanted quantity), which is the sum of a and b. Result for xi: 114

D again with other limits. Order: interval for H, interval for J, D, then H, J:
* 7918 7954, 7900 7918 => 0.3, 9.1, 9.4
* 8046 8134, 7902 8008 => -2.1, 11.4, 9.3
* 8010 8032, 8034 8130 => 2.9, 8.4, 11.4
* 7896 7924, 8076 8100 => 3.3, 8.6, 11.9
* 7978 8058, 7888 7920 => -0.9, 9.7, 8.8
